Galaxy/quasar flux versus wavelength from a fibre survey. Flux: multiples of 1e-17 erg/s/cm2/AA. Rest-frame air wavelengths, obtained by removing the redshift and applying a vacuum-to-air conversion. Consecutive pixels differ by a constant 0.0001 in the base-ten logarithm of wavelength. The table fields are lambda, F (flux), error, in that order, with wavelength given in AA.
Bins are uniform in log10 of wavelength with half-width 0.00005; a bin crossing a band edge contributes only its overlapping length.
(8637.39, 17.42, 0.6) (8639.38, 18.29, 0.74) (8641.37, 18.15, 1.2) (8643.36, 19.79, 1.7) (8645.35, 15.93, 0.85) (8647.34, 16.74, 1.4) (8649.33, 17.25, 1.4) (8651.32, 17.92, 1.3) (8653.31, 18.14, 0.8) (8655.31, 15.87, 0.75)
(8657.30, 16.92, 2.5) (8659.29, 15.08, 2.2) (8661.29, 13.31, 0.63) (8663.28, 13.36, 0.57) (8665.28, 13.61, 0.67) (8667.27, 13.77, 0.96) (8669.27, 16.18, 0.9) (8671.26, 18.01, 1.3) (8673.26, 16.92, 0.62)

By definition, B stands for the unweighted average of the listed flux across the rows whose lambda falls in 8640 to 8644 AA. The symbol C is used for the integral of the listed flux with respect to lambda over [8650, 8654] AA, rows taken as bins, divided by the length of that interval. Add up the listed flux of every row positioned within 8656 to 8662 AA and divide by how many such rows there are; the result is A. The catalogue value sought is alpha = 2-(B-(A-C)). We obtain -19.8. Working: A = 15.1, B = 19.0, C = 18.0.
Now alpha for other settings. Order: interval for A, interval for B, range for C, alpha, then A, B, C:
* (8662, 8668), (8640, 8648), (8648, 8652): -19.6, 13.6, 17.7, 17.5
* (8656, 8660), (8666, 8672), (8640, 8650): -15.6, 16.0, 16.0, 17.6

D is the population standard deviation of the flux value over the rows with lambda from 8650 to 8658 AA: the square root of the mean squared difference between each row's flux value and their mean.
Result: 0.90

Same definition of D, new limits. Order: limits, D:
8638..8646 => 1.38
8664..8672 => 1.82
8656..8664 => 1.48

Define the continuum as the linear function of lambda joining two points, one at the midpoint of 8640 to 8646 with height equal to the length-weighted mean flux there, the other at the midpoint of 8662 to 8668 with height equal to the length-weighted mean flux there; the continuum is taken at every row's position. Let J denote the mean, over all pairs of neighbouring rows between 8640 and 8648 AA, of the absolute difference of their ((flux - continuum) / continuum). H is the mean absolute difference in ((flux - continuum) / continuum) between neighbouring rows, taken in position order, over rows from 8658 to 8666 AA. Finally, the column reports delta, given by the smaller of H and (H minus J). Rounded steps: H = 0.06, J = 0.125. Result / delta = -0.068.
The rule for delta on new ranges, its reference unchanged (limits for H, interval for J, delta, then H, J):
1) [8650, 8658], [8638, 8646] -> -0.022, 0.08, 0.107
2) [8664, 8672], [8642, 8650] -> 0.048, 0.15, 0.105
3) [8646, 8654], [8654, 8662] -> -0.041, 0.05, 0.095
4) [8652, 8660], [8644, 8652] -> 0.039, 0.10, 0.063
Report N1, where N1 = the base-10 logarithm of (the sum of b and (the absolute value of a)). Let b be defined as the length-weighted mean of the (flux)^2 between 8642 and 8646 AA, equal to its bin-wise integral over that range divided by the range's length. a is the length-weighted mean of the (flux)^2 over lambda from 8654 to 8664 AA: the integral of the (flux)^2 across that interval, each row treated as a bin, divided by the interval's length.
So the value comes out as 2.75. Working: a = 229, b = 329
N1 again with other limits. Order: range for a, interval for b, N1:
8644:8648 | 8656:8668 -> 2.69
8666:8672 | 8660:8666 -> 2.64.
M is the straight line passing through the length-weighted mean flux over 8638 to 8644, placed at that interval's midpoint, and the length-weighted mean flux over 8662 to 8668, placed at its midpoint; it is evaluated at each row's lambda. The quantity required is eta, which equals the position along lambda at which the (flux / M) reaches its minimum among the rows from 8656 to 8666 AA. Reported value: 8661.29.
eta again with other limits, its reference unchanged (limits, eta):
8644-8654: 8645.35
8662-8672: 8663.28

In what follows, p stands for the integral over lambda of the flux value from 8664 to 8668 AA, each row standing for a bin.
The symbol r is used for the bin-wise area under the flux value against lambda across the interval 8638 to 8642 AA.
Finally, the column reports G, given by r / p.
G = 1.3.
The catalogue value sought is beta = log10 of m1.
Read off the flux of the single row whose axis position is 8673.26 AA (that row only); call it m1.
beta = 1.23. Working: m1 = 16.92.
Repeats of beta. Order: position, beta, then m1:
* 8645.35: 1.20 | 15.93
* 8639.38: 1.26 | 18.29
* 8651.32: 1.25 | 17.92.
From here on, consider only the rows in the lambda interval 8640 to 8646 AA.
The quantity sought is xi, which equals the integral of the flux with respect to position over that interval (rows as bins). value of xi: 109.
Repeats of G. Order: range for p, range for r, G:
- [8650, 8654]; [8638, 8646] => 2.0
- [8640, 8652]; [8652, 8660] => 0.6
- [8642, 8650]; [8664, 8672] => 0.9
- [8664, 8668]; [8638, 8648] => 3.3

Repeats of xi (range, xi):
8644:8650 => 101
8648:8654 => 106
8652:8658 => 102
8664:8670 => 86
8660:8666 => 81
